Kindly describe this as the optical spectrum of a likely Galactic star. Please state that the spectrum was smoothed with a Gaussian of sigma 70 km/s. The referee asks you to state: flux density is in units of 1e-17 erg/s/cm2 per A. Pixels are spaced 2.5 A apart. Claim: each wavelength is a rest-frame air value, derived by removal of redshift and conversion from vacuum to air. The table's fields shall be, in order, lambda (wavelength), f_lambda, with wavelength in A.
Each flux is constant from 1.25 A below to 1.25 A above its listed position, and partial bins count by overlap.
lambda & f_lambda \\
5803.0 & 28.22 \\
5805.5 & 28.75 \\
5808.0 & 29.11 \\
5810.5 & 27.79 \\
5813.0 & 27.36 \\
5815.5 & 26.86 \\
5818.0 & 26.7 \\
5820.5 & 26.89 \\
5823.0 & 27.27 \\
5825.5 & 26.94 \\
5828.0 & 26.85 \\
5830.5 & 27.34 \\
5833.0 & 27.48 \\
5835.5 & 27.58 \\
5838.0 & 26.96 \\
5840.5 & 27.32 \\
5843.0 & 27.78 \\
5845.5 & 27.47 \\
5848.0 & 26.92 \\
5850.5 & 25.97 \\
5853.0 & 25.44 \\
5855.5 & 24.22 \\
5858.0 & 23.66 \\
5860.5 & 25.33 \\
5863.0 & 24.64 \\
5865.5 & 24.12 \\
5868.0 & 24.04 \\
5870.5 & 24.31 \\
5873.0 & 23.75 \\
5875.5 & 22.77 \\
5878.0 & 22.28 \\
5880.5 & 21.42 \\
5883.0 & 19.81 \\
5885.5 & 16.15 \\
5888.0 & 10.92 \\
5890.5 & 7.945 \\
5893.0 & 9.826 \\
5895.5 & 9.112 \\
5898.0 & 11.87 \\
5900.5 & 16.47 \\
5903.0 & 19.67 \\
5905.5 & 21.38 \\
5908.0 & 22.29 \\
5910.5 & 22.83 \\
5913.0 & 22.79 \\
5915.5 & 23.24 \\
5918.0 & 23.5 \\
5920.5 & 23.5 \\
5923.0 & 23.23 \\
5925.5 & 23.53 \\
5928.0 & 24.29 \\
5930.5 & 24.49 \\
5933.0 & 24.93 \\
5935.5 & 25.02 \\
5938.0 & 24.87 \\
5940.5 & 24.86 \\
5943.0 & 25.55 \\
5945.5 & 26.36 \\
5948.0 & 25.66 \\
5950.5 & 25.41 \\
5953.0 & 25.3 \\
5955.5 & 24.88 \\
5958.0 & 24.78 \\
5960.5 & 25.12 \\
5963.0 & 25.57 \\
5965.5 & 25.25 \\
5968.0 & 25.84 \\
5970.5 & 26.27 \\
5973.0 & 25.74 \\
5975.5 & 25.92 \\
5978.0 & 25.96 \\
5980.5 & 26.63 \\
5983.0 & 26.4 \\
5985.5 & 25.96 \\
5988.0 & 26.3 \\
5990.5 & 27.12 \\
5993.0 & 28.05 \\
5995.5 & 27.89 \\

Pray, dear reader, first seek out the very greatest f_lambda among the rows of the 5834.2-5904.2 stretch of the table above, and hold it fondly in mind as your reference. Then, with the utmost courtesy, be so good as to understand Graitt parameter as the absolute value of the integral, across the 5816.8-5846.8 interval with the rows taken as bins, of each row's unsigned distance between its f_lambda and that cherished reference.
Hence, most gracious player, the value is 17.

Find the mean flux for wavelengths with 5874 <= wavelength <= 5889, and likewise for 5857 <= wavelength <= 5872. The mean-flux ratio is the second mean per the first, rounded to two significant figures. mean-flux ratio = 1.3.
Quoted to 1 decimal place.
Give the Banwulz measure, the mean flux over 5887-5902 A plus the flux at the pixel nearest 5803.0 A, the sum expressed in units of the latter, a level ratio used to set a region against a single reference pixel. 1.4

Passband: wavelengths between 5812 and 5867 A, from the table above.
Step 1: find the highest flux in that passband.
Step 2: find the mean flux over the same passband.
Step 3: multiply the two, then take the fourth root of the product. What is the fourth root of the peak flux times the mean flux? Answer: 5.20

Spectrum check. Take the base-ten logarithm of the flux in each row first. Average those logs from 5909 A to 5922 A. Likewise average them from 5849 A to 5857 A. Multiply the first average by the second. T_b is 1.91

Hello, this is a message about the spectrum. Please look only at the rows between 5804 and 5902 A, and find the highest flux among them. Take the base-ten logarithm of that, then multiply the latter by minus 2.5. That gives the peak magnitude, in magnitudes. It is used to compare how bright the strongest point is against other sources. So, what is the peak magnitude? -3.66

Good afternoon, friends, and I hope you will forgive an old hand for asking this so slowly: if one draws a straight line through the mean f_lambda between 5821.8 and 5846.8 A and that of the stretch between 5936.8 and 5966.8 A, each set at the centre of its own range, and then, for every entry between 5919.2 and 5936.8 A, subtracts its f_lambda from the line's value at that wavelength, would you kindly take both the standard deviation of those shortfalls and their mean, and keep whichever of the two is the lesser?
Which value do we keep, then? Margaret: 0.8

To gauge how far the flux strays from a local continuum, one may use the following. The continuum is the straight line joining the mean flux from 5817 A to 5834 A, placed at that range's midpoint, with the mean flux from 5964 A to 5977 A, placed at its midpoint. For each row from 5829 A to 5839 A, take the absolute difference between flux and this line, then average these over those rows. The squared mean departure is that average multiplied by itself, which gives 0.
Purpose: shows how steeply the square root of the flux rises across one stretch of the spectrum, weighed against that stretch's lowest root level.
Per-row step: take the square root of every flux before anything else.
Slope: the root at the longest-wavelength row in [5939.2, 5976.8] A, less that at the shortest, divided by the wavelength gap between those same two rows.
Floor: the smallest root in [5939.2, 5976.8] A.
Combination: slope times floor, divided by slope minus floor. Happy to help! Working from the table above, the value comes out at -0.0030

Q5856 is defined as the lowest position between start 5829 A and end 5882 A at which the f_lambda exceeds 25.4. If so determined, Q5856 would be 5830.5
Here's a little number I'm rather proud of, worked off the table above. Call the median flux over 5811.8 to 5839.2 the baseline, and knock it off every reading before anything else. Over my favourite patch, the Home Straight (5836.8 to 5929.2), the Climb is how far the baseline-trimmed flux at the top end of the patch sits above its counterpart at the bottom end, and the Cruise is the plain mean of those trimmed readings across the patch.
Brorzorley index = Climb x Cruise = 14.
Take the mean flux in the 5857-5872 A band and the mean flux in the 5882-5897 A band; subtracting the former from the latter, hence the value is -12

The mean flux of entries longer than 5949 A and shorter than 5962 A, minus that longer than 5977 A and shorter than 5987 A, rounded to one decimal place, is -1.1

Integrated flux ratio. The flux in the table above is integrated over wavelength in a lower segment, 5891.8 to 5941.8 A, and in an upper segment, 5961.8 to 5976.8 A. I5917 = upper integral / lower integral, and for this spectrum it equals 0.37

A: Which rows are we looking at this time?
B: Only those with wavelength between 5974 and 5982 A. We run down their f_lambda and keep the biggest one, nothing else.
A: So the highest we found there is 26.63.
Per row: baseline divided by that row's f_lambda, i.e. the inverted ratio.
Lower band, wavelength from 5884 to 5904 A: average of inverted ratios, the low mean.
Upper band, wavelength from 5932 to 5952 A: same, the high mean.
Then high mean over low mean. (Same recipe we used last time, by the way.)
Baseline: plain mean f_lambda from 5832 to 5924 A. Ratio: 0.46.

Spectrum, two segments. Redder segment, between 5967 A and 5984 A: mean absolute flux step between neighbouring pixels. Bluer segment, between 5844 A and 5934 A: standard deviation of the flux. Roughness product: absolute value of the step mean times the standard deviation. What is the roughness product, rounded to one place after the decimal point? 1.8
